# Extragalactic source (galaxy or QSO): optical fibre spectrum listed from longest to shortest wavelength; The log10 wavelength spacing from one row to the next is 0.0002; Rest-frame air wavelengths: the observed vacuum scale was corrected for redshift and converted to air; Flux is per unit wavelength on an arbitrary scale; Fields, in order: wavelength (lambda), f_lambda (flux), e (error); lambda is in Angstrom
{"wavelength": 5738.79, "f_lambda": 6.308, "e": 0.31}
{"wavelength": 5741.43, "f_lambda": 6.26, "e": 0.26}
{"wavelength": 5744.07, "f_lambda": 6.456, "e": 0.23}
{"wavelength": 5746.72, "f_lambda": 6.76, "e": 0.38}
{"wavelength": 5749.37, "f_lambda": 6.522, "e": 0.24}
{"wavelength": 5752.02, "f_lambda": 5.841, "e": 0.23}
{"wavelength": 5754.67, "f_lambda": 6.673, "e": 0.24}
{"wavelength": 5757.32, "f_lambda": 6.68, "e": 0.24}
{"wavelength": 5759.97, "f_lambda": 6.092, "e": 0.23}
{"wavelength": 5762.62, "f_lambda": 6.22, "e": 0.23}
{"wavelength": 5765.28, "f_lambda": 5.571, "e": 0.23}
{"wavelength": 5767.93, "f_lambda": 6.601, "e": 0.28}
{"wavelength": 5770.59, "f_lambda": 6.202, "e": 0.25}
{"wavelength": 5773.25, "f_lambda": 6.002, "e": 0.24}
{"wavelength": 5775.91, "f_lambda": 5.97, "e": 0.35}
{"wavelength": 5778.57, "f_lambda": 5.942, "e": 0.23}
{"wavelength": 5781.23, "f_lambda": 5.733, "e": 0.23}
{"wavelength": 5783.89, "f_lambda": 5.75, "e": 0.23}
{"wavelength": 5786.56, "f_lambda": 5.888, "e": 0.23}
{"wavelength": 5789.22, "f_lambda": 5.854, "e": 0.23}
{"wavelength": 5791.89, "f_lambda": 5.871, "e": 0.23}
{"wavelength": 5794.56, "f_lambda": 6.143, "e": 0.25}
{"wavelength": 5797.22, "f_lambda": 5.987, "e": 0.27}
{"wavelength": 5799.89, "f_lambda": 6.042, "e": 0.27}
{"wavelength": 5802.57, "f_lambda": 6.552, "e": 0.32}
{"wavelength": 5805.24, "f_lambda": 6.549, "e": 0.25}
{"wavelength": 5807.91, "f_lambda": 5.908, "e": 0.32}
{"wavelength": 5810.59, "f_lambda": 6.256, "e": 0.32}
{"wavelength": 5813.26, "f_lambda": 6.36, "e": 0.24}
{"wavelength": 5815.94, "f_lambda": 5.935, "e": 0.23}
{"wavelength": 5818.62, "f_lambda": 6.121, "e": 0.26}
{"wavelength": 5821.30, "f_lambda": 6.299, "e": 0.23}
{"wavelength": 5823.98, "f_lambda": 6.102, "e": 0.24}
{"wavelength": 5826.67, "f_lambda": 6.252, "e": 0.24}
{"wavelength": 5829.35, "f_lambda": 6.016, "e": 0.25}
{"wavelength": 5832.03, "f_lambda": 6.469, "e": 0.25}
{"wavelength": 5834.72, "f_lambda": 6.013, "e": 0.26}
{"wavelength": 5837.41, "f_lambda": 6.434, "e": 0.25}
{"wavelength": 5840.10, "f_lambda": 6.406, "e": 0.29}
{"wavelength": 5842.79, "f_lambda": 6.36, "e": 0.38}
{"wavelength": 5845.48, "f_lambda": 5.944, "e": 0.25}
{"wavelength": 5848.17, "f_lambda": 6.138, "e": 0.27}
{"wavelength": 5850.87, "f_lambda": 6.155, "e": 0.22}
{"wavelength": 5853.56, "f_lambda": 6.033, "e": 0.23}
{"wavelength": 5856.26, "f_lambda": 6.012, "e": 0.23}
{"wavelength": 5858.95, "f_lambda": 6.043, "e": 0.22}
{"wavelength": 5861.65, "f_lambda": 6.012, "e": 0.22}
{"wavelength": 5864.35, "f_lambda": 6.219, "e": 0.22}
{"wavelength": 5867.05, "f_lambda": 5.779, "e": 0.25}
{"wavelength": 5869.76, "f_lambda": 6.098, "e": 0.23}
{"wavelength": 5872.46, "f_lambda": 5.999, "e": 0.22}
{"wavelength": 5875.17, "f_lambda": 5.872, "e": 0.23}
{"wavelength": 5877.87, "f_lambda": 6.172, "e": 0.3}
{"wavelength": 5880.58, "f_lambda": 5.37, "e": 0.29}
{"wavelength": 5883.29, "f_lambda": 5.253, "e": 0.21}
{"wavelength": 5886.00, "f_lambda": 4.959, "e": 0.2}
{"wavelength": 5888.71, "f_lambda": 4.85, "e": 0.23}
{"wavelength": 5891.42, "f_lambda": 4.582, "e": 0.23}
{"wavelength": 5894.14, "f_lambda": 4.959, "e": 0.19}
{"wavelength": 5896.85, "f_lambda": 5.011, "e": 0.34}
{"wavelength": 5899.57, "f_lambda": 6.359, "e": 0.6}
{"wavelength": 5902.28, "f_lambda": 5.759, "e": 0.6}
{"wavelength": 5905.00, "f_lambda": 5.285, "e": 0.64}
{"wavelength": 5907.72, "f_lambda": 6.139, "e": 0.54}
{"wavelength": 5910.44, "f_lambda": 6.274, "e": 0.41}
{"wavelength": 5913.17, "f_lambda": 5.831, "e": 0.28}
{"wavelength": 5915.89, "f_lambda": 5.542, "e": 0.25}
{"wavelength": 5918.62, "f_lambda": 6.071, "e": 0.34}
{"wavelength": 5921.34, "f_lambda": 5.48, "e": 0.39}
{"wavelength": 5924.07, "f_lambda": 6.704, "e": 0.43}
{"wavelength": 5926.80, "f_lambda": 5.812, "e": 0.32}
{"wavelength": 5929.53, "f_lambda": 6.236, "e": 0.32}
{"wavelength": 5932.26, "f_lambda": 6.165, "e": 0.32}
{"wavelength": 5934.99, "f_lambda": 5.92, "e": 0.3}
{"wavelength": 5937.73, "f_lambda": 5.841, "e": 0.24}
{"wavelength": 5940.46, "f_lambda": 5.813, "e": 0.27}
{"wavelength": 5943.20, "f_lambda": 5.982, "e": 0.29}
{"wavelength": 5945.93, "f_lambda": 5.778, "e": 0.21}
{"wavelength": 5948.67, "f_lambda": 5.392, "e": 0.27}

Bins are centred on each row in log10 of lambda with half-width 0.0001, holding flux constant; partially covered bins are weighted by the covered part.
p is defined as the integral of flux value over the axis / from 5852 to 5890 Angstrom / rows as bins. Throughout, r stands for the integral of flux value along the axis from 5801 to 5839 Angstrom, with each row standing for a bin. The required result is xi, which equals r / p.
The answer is 1.08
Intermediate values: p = 219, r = 237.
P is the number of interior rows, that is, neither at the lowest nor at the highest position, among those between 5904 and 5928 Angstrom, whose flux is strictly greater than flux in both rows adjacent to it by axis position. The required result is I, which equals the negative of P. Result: -3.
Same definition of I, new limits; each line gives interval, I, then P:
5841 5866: -2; 2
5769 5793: -1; 1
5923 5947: -2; 2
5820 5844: -3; 3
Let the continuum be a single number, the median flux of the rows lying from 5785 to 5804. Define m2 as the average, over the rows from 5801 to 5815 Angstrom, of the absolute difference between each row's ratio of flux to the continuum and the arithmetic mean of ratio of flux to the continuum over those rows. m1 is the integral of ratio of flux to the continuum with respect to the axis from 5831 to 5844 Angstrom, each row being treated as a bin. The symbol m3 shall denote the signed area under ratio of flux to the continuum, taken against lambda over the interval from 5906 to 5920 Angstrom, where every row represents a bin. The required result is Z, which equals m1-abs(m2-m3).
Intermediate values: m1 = 13.7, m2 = 0.032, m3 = 13.9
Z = -0.1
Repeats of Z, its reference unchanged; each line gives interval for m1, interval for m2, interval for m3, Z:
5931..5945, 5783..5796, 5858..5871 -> 0.8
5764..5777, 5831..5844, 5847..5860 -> 0.0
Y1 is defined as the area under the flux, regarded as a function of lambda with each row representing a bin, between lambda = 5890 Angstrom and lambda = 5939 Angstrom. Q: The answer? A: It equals 283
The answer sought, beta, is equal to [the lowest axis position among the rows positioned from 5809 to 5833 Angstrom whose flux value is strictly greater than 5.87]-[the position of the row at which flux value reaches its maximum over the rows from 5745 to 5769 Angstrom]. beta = 63.9 Angstrom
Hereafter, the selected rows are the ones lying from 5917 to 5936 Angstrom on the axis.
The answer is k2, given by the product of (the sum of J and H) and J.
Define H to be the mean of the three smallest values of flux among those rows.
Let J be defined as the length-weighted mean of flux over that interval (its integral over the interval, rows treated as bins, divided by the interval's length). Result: 71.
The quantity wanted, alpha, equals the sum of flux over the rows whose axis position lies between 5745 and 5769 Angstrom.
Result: 57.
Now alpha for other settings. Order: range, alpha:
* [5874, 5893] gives 37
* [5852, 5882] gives 66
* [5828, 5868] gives 92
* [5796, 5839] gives 99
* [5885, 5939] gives 114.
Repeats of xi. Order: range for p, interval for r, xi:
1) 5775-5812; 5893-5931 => 0.99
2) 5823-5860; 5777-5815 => 1.01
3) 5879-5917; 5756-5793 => 1.08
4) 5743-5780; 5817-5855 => 1.02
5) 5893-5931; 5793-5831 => 1.06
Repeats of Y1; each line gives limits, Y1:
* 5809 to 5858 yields 303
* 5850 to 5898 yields 270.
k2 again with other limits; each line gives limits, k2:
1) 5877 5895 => 51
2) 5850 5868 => 72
